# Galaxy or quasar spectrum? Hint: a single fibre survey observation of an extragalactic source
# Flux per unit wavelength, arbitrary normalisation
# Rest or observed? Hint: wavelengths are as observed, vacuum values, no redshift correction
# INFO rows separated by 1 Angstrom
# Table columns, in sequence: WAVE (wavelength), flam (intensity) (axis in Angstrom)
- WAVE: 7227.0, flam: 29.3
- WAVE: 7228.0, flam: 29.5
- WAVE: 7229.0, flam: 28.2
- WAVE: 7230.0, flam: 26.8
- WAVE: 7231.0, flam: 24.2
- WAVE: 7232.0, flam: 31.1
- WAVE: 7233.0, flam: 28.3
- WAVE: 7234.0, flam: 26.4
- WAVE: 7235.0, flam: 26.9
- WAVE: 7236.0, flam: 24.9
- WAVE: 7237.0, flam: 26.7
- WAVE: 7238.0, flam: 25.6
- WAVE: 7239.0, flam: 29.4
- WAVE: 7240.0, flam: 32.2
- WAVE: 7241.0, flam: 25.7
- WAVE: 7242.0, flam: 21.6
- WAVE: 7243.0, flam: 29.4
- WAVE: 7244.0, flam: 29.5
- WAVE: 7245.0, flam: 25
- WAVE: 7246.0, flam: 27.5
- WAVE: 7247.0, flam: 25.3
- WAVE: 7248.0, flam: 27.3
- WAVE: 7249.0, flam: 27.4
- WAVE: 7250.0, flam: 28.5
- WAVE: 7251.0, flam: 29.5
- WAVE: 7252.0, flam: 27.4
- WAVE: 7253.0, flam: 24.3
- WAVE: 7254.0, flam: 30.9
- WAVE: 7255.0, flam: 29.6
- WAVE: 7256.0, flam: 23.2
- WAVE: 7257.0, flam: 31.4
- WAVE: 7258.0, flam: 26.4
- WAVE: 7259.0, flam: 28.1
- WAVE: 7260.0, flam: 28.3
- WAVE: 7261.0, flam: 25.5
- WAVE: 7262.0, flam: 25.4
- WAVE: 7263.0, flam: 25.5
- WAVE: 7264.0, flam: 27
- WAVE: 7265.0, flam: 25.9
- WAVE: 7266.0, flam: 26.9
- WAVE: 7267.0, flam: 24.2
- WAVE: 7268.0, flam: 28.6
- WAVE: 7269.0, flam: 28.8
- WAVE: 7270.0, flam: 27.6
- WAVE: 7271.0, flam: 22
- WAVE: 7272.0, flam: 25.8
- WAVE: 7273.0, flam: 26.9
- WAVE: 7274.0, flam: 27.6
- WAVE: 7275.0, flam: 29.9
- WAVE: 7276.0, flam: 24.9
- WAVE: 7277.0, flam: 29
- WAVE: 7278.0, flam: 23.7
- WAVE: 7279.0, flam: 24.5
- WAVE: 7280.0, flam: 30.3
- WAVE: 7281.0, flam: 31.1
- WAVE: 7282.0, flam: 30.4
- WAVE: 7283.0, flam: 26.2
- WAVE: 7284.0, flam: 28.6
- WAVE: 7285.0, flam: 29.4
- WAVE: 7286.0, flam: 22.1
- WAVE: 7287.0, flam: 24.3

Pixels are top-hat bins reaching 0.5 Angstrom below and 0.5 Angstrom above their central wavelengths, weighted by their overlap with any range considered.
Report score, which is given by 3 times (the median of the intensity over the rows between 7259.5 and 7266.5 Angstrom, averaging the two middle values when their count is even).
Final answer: 78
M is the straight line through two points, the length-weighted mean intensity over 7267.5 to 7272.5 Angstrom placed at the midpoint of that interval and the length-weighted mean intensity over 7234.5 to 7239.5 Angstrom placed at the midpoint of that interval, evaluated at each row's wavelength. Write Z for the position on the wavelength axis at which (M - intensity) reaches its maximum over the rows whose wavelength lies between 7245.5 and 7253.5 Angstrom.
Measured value 7253.0 Angstrom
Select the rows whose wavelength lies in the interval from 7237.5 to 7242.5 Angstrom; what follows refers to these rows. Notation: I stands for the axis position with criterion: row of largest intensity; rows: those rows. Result 7240.0 Angstrom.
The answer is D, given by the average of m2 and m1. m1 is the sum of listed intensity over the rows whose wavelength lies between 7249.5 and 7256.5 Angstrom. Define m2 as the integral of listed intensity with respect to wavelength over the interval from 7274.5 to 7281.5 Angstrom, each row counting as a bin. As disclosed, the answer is 193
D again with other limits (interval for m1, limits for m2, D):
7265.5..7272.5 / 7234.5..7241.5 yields 188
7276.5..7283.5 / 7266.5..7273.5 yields 190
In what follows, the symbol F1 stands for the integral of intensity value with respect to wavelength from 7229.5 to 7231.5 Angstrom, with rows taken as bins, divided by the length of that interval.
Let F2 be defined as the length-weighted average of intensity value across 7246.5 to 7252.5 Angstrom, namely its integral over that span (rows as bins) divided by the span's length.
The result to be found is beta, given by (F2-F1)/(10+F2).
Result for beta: 0.06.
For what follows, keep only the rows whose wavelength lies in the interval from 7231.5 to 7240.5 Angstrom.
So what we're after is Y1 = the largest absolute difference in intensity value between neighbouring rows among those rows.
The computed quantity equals 3.8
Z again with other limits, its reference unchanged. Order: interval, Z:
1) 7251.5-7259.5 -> 7256.0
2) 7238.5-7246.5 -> 7242.0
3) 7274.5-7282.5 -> 7278.0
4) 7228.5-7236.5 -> 7231.0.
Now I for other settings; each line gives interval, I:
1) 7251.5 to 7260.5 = 7257.0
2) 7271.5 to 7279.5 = 7275.0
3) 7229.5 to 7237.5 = 7232.0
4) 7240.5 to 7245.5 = 7244.0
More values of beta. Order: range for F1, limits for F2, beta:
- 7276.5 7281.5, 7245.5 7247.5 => -0.04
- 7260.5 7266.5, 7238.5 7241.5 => 0.08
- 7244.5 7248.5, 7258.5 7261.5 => 0.03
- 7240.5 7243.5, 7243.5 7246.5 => 0.05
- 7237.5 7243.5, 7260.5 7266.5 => -0.04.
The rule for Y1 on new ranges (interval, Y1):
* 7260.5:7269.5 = 4.4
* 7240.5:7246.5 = 7.8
